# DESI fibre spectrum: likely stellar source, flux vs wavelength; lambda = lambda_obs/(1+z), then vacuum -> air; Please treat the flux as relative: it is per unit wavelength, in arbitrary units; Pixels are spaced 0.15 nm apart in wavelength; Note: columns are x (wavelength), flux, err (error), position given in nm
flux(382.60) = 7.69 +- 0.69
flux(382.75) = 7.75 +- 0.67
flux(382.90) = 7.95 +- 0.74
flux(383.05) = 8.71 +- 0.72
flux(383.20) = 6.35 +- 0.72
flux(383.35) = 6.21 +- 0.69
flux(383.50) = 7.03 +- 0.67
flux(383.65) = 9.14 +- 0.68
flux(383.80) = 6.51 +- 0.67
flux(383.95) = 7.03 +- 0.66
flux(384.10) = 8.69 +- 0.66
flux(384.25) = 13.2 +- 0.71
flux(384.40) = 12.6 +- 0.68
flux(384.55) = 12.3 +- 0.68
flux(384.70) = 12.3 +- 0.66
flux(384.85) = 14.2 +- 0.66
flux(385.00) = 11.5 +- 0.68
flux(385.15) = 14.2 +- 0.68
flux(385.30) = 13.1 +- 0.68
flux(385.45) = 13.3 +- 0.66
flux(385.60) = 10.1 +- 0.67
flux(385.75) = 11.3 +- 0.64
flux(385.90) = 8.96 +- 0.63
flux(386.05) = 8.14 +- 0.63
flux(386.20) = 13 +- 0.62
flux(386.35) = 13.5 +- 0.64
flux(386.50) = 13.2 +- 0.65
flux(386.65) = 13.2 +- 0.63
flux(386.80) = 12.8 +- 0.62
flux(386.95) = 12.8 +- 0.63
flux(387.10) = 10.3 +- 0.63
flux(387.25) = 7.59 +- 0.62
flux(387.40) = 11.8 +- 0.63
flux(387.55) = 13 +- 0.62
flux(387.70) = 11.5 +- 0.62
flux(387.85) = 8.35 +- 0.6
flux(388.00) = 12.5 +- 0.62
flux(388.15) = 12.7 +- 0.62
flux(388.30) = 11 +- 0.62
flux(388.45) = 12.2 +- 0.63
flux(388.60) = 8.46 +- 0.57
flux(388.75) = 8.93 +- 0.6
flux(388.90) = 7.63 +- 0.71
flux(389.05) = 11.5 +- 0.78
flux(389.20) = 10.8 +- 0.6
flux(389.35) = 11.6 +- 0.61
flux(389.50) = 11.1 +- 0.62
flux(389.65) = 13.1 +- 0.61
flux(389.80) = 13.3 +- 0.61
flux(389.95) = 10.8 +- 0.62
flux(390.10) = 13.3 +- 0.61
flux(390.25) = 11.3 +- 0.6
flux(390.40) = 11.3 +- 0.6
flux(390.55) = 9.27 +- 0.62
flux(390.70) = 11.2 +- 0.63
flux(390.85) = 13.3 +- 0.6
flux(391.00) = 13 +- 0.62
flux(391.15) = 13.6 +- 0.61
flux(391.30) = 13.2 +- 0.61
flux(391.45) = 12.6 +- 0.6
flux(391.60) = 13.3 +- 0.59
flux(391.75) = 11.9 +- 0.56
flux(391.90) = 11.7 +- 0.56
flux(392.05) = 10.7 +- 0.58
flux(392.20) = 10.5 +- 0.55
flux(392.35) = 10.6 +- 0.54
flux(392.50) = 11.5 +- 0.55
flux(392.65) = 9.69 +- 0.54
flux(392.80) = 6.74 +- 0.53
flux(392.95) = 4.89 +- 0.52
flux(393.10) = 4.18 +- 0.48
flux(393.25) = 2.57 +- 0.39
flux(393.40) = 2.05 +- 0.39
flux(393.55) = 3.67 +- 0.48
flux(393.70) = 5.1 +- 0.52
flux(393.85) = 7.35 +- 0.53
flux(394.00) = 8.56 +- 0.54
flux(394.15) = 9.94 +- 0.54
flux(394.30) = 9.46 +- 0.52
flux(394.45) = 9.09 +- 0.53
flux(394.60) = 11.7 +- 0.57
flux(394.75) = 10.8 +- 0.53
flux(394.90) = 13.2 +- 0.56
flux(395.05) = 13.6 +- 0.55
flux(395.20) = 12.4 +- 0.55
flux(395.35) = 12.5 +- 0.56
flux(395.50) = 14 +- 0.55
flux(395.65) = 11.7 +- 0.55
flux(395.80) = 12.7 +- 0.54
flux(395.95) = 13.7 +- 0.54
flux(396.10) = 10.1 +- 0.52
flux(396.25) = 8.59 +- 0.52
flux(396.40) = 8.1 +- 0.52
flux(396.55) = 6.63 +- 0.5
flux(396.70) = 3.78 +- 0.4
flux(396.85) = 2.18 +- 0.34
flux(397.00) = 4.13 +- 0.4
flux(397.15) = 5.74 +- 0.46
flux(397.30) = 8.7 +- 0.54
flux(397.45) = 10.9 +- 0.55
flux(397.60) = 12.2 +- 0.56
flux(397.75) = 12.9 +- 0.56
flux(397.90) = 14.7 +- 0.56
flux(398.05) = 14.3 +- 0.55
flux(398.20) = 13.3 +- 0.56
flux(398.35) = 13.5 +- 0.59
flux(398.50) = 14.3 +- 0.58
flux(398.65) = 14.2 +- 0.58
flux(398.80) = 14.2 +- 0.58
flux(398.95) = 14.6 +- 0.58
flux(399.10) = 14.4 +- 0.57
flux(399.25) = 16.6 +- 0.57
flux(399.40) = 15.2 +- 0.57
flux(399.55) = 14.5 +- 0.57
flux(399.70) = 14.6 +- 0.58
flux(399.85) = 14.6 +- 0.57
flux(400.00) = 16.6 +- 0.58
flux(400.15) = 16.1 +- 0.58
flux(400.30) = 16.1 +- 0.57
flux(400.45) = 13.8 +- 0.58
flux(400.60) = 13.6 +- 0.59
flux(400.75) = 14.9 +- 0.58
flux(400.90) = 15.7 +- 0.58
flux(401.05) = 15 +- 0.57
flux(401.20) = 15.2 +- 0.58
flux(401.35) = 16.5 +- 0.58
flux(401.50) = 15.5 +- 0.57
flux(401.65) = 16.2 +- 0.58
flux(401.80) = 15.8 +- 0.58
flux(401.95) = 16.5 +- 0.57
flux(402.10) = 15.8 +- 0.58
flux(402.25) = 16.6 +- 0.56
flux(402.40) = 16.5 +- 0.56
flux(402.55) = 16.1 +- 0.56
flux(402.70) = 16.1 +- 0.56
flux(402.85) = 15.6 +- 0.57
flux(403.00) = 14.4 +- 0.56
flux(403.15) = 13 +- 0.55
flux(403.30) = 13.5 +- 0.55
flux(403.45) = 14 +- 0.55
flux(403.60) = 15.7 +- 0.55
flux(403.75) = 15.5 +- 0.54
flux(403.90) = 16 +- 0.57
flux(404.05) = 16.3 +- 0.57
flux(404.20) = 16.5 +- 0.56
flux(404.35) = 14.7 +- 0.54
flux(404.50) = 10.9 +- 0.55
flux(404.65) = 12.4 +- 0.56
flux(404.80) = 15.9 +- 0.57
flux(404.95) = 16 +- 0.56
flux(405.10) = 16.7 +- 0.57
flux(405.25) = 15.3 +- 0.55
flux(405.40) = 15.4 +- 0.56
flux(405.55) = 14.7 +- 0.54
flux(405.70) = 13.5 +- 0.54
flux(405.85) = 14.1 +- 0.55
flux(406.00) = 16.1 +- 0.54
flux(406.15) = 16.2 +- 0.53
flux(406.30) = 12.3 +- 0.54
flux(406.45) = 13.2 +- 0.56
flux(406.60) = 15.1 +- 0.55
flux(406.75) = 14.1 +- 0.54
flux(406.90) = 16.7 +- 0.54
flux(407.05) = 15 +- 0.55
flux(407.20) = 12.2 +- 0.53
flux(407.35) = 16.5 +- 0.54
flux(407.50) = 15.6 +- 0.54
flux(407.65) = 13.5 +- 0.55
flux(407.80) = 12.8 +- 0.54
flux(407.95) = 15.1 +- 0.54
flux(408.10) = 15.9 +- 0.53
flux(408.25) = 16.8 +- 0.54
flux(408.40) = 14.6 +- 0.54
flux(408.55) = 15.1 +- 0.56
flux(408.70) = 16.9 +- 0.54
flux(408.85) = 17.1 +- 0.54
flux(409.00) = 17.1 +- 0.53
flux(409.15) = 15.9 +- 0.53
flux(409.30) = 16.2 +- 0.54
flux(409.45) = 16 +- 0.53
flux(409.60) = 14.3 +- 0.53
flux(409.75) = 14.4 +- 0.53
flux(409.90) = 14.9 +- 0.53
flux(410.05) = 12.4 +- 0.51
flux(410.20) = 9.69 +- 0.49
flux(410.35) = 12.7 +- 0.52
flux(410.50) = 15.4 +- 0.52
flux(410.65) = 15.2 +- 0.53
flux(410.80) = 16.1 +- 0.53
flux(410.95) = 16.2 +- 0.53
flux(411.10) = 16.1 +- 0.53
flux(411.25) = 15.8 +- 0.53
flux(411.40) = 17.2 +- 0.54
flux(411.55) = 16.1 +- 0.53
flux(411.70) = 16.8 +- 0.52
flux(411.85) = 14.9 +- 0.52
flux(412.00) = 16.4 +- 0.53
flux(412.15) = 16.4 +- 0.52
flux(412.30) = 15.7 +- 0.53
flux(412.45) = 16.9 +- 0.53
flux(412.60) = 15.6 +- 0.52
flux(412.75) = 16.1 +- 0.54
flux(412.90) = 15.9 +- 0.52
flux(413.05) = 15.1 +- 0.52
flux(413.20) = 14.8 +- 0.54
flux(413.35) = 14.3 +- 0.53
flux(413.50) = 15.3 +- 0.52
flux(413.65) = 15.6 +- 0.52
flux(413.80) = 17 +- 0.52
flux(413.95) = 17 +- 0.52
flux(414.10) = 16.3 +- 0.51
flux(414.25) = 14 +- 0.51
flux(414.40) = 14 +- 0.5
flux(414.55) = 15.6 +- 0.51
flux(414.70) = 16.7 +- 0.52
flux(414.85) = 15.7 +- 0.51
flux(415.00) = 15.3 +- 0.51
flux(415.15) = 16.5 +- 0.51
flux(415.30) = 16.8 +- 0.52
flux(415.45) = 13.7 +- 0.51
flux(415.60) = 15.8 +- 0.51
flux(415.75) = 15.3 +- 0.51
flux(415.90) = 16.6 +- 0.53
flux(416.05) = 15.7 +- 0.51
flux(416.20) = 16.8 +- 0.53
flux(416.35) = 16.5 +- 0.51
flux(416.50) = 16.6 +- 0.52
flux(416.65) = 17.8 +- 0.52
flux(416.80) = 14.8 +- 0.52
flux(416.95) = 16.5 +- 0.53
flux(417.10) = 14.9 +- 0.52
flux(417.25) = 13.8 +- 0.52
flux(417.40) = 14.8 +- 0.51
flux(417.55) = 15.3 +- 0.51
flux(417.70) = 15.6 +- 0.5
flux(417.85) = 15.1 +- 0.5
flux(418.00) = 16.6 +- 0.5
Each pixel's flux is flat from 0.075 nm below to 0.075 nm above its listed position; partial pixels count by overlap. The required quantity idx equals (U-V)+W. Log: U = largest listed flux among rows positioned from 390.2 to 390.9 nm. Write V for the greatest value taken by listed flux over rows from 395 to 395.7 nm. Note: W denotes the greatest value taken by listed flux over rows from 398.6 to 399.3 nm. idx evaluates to 16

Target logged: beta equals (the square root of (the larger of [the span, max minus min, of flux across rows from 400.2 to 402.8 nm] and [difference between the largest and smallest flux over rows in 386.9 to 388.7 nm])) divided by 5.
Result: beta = 0.47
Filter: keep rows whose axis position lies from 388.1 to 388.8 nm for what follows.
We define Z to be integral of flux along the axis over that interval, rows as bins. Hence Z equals 7.5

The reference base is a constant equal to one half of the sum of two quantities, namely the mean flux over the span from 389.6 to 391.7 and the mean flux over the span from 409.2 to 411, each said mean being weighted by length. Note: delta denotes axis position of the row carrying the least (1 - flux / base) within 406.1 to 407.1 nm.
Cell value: 406.90 nm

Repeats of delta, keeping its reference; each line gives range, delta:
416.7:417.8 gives 416.95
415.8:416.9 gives 416.65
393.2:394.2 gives 394.15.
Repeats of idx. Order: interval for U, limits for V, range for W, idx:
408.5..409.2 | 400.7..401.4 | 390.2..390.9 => 14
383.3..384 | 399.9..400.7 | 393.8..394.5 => 2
